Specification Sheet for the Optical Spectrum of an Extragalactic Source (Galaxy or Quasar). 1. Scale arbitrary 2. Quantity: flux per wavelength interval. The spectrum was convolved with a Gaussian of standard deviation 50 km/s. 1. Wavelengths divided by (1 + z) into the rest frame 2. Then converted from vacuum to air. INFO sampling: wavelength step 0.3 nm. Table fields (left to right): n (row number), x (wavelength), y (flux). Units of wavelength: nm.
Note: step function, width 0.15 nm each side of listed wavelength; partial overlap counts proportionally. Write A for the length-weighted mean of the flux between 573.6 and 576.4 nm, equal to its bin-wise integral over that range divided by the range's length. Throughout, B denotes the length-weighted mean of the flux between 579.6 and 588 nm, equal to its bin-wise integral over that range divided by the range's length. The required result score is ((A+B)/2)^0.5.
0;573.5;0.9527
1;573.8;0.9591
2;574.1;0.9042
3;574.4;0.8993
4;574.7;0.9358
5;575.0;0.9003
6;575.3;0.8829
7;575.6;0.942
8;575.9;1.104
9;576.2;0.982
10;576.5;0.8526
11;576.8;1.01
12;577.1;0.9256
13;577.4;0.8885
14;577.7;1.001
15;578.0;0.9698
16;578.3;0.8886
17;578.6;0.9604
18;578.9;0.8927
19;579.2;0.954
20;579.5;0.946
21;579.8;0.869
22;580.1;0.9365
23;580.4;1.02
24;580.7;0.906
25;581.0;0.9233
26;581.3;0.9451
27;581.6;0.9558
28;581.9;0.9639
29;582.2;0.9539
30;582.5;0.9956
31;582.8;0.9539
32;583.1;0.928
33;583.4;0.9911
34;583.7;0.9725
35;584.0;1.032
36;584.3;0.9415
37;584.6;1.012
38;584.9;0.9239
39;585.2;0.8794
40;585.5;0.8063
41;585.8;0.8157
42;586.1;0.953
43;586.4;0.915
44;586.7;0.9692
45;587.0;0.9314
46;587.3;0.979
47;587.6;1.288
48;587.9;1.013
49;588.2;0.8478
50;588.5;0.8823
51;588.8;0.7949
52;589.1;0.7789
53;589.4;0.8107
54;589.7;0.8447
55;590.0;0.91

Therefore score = 0.975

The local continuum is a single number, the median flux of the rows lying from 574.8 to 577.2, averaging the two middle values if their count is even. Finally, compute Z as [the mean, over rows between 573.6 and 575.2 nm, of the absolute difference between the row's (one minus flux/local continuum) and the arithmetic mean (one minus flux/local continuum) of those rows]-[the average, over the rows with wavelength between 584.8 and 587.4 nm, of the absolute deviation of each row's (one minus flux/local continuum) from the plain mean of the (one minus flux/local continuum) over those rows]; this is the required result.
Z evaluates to -0.03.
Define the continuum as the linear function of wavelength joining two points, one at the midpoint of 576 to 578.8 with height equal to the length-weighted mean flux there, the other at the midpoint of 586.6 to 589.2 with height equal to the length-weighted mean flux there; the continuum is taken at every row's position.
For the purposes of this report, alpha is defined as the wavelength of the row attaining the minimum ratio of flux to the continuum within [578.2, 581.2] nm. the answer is 579.8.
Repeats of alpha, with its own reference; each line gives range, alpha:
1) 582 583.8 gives 583.1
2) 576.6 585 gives 579.8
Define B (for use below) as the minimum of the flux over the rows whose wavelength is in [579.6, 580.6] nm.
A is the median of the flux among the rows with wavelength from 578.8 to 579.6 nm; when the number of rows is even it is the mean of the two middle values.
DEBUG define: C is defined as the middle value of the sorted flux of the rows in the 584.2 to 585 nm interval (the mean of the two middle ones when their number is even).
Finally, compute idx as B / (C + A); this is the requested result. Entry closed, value 0.460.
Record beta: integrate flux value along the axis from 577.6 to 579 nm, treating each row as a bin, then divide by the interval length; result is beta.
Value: 0.942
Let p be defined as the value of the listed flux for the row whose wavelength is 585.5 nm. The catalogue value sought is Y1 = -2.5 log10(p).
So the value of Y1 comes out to 0.23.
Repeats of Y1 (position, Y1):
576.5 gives 0.17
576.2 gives 0.02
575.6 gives 0.06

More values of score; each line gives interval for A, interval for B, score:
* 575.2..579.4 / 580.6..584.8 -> 0.977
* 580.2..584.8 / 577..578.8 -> 0.976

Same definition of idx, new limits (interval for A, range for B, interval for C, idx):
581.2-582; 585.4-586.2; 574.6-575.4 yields 0.434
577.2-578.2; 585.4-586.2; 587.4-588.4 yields 0.407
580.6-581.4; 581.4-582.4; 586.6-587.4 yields 0.504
